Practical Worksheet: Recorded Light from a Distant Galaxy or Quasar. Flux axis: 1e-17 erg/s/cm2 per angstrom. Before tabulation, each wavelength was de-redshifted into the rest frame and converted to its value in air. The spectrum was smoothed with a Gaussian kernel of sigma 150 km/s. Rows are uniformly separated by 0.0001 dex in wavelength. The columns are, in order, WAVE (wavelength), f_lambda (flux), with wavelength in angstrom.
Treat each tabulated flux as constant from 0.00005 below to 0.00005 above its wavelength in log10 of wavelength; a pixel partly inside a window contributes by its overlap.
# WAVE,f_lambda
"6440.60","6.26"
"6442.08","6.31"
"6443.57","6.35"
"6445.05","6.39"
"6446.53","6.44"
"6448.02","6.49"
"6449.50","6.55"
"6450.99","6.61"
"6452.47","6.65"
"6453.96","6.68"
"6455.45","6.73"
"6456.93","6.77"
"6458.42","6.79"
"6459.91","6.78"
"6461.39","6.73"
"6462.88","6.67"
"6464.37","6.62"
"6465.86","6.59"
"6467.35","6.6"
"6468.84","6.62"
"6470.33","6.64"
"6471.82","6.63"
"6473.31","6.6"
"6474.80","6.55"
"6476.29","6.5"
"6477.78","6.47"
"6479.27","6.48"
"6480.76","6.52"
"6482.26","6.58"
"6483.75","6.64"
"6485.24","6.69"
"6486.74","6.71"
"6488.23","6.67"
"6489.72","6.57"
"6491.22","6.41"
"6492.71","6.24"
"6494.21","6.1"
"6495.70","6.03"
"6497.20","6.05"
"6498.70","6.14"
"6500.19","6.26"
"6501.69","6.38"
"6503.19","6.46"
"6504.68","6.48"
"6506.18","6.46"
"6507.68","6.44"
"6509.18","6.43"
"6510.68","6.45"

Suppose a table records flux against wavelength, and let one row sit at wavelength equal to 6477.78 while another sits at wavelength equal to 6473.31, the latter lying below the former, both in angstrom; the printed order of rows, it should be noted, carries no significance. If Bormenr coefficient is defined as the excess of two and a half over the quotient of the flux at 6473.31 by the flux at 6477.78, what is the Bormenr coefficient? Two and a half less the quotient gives 1.48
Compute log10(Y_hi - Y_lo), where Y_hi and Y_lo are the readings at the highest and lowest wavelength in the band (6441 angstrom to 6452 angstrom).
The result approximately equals -0.52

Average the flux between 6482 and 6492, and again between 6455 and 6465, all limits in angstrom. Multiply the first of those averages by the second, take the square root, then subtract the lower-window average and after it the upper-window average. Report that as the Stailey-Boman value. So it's -6.67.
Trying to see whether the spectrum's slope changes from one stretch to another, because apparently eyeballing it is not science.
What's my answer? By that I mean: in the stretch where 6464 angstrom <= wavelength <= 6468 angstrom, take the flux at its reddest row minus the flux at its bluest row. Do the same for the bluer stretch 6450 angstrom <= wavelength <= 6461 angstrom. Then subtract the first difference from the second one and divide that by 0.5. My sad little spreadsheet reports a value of 0.38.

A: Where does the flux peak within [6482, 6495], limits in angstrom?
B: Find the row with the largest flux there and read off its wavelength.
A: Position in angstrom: 6486.74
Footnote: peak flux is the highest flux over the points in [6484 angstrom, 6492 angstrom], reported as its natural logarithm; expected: 1.90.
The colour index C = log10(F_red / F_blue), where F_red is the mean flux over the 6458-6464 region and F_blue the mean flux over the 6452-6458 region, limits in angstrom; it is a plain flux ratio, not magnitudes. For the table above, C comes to 0.002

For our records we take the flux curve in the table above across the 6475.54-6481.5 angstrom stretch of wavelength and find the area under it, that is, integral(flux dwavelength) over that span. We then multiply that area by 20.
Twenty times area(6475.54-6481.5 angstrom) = 775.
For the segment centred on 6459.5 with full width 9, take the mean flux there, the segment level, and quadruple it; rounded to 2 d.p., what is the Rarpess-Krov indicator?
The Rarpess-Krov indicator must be 26.98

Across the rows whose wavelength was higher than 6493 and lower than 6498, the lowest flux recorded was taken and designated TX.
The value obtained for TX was 6.03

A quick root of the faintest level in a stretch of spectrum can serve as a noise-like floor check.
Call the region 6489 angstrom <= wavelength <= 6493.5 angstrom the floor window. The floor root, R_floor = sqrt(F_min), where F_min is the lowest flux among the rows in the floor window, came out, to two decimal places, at 2.50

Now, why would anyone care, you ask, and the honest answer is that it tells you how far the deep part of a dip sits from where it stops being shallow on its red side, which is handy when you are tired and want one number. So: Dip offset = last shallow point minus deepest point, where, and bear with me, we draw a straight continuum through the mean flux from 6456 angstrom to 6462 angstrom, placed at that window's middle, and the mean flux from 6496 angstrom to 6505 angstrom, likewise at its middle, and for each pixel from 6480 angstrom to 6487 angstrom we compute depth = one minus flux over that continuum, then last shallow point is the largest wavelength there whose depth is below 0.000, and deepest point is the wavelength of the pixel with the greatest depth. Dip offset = 6.0 angstrom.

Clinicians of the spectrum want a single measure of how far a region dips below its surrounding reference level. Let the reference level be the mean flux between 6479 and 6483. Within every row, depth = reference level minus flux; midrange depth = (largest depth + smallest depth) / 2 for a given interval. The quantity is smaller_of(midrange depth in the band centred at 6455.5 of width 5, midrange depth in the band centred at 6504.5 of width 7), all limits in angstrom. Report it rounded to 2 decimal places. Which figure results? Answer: -0.20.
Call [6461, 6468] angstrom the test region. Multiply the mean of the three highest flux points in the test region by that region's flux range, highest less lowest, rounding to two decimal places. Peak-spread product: 0.93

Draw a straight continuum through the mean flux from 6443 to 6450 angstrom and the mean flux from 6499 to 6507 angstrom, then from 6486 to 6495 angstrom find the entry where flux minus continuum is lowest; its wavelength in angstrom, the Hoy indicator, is 6494.21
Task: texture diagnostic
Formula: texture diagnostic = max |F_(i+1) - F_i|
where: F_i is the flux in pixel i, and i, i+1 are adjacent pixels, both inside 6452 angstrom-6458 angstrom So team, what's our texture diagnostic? 0.050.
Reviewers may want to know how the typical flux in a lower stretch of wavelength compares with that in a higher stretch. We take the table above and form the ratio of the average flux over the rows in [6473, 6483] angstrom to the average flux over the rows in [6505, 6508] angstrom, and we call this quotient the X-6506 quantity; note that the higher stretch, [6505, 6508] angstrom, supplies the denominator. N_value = 1.01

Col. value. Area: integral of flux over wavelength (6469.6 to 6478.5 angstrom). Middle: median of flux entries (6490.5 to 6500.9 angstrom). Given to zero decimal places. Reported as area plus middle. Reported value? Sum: 65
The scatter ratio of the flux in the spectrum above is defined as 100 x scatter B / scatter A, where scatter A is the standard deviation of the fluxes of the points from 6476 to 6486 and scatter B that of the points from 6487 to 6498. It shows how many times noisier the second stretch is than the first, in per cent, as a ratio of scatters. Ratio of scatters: 305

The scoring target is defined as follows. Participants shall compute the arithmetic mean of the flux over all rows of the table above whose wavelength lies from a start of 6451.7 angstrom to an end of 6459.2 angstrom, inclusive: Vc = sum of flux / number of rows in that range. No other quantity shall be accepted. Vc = 6.72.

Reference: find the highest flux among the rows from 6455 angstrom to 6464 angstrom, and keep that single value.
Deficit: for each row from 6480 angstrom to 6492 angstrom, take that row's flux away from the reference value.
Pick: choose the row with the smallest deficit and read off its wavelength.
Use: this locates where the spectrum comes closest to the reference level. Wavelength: 6486.74 angstrom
